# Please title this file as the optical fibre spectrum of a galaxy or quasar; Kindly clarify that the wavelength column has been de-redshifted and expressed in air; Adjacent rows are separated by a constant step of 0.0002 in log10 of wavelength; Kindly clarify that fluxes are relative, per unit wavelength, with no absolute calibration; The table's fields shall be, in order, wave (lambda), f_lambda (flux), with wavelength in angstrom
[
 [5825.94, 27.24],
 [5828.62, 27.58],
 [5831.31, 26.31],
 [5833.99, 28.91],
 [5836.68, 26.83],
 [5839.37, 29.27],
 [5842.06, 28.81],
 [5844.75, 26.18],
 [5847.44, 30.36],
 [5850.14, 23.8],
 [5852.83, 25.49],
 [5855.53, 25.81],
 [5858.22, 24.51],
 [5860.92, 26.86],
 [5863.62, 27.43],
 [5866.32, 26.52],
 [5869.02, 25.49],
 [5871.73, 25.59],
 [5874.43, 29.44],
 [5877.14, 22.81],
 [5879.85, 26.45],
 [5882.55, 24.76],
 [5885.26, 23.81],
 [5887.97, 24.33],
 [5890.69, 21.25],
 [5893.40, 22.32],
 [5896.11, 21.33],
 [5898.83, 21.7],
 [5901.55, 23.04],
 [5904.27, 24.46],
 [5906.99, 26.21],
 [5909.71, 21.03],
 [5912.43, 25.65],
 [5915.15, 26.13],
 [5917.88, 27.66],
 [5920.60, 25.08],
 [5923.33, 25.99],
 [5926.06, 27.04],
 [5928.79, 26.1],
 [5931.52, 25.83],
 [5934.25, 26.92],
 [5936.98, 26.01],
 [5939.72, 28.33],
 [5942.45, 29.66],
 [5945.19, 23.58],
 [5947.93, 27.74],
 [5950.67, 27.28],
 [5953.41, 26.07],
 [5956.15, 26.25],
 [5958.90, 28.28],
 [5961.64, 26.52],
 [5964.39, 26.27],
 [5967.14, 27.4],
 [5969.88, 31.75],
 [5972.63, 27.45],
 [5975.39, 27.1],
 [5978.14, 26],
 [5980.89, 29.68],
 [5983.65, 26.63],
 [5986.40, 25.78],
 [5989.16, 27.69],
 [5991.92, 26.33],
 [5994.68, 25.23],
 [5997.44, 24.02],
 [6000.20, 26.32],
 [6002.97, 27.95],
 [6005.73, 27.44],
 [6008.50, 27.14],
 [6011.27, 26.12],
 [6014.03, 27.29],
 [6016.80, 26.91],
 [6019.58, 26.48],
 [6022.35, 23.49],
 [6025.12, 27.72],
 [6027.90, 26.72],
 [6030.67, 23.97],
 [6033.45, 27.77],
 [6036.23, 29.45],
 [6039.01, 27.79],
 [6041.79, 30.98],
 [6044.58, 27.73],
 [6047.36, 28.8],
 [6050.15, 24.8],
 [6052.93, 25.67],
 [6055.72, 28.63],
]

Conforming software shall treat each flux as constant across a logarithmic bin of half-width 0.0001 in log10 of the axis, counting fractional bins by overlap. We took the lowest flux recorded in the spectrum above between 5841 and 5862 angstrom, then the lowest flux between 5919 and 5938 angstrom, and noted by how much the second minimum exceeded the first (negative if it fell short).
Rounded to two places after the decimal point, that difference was 1.28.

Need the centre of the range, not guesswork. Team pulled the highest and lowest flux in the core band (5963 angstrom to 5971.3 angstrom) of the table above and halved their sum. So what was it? 29.0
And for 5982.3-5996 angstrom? 26.5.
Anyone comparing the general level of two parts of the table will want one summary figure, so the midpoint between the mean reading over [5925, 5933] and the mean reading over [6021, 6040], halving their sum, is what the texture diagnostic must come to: 26.5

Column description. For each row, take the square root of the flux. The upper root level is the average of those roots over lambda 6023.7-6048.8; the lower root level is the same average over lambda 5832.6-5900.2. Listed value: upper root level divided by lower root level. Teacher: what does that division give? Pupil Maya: 1.04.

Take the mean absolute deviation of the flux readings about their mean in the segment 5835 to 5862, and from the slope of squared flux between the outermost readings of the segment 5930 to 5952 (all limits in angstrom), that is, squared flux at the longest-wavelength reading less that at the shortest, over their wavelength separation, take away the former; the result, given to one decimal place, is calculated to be 2.4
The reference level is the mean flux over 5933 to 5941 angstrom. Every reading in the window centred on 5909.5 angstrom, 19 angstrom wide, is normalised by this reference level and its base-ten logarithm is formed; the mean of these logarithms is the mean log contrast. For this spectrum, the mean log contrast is -0.04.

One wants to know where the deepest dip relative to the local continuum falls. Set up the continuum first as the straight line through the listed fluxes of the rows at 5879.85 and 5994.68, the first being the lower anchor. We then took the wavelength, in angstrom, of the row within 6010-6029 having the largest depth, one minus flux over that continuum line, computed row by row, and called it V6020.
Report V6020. 6022.35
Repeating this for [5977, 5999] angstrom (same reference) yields 5997.44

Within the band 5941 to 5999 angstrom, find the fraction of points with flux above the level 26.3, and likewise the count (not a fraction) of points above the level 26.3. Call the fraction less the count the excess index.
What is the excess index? -12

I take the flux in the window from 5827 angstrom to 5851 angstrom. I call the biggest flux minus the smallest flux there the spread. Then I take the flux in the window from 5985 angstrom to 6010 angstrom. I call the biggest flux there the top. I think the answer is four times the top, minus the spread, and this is 105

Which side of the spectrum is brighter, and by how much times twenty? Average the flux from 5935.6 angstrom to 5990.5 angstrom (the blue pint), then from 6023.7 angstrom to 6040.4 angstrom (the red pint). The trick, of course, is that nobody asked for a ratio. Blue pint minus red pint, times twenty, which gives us 1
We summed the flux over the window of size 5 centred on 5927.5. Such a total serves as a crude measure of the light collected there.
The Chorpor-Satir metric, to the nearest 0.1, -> 53.1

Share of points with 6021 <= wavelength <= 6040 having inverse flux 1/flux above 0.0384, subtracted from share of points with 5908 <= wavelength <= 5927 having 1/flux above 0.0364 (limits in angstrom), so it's 0.57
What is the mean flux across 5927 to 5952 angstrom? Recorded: 26.8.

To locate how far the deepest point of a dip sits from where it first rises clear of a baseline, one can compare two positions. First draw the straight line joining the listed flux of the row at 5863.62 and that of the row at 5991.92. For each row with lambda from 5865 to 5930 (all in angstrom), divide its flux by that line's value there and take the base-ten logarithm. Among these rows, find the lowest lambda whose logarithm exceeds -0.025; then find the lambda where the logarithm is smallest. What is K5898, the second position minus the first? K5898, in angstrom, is 43.4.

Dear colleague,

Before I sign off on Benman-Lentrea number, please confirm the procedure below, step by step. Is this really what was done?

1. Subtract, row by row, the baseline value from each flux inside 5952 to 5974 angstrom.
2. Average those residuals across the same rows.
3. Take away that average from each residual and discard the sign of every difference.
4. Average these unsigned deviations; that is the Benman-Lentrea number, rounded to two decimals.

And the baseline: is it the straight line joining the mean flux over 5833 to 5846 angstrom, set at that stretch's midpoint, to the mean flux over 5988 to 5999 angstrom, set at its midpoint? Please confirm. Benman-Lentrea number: 1.29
